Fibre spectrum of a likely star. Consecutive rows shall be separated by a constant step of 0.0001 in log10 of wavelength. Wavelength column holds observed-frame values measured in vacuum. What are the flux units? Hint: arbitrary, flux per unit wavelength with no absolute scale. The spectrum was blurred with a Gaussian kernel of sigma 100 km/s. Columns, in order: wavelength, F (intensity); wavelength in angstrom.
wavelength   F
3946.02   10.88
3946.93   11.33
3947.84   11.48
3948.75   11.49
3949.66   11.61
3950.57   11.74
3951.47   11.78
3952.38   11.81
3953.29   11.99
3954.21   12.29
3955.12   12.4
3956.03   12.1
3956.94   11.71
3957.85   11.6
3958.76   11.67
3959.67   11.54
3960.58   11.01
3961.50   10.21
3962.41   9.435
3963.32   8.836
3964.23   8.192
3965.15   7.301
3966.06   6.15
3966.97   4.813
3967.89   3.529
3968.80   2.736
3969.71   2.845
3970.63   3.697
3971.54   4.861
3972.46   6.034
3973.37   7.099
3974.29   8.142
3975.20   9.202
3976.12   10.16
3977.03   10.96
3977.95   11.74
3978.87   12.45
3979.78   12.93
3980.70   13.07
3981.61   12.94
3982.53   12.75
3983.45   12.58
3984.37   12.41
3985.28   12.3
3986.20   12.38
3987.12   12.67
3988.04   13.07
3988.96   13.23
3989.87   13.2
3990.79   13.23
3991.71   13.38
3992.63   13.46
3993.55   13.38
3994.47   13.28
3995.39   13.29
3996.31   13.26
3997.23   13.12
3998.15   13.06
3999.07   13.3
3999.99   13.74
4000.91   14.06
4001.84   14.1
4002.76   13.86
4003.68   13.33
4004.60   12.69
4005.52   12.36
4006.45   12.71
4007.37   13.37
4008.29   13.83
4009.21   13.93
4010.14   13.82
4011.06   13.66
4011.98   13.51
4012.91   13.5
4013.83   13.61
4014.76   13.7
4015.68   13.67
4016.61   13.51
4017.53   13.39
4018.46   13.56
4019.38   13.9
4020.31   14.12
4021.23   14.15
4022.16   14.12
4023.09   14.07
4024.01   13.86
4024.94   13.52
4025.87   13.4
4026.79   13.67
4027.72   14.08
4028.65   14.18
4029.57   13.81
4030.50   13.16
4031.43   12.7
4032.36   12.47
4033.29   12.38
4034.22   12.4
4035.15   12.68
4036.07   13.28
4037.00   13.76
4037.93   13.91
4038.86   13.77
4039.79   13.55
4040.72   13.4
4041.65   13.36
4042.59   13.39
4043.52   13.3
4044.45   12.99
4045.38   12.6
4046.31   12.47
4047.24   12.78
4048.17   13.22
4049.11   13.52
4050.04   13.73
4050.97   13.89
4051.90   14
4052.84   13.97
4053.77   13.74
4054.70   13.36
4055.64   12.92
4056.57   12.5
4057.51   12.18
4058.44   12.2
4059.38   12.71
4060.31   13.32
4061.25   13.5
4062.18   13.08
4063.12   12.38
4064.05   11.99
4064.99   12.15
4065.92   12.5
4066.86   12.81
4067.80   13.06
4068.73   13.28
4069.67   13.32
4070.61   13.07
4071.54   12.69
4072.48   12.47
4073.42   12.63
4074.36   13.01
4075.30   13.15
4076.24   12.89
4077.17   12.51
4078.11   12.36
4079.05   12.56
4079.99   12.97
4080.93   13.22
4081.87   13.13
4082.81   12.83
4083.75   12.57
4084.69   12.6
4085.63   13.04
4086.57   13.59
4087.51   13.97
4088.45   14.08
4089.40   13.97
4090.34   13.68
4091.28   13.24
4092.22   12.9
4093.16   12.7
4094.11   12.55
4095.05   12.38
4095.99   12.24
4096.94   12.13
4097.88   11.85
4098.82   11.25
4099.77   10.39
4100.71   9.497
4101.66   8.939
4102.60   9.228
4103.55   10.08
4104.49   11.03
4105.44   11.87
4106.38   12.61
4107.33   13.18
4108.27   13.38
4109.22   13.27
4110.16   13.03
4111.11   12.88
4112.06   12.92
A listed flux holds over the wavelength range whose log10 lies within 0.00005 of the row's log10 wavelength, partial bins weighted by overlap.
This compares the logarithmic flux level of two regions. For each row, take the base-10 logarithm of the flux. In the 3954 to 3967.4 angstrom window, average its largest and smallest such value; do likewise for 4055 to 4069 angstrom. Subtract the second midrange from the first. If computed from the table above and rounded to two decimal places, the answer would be -0.22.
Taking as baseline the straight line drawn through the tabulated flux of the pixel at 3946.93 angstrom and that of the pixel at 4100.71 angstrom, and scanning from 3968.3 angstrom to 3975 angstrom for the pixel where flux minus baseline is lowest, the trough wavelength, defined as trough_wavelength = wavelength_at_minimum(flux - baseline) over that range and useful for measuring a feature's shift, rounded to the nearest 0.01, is 3968.80 angstrom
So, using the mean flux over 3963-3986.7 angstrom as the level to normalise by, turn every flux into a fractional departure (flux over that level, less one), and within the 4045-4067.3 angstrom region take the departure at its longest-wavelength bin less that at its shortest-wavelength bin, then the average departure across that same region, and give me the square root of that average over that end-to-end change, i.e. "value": 4.4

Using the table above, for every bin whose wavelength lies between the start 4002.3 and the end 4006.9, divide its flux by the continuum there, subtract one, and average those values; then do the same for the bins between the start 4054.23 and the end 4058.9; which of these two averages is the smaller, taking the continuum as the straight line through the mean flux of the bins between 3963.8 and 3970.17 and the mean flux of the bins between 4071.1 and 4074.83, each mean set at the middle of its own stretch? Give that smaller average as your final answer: 0.10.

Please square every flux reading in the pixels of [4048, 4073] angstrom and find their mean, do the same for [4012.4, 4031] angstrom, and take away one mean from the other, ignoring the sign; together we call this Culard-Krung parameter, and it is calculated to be 19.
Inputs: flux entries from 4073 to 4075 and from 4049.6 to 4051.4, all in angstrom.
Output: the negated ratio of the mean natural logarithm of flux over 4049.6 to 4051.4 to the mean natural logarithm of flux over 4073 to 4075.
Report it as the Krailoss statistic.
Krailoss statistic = -1.03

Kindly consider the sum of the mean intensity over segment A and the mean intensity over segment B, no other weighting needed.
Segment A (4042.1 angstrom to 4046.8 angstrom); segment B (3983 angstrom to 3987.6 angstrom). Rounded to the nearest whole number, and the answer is 25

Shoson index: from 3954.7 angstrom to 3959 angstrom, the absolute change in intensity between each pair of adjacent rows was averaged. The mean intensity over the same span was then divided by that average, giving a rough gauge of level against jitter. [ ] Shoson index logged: 55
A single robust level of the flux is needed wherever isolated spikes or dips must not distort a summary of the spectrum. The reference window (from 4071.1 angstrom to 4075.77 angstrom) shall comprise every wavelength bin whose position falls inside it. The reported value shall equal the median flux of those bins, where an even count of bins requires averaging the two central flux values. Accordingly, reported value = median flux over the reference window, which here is 12.7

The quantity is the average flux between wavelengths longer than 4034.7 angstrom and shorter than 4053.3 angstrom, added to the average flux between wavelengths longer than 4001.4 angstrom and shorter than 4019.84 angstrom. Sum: 27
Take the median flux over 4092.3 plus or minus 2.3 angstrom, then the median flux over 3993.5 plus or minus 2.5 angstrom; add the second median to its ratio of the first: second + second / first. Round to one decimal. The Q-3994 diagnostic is 14.4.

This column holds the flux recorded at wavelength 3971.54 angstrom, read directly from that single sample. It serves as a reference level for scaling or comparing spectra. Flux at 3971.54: 4.861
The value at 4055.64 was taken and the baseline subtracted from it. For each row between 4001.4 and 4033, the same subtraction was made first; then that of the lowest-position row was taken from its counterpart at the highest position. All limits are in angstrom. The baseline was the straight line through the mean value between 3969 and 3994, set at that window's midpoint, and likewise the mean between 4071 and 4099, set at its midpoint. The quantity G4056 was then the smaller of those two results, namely -2.2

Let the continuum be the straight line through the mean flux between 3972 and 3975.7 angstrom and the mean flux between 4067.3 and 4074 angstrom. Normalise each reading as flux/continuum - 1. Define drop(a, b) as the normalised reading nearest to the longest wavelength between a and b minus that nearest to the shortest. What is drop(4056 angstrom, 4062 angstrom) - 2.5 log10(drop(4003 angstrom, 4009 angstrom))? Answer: 4.7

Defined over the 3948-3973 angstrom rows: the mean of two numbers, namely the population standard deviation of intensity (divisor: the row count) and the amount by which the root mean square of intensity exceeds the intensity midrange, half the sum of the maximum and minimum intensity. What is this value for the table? 2.7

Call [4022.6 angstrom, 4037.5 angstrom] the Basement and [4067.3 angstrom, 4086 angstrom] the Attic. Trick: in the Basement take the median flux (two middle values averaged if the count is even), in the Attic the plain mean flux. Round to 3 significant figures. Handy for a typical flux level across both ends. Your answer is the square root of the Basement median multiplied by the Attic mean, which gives 13.2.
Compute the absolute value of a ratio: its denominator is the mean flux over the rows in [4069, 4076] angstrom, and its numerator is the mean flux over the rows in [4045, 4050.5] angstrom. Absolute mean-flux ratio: 1.01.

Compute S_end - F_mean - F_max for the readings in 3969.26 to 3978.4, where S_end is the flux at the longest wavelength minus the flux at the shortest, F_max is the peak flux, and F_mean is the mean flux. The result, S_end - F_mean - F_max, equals -10.3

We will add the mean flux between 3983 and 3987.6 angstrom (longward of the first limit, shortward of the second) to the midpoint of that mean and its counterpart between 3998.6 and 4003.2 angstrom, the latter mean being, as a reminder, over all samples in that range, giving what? 25.6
